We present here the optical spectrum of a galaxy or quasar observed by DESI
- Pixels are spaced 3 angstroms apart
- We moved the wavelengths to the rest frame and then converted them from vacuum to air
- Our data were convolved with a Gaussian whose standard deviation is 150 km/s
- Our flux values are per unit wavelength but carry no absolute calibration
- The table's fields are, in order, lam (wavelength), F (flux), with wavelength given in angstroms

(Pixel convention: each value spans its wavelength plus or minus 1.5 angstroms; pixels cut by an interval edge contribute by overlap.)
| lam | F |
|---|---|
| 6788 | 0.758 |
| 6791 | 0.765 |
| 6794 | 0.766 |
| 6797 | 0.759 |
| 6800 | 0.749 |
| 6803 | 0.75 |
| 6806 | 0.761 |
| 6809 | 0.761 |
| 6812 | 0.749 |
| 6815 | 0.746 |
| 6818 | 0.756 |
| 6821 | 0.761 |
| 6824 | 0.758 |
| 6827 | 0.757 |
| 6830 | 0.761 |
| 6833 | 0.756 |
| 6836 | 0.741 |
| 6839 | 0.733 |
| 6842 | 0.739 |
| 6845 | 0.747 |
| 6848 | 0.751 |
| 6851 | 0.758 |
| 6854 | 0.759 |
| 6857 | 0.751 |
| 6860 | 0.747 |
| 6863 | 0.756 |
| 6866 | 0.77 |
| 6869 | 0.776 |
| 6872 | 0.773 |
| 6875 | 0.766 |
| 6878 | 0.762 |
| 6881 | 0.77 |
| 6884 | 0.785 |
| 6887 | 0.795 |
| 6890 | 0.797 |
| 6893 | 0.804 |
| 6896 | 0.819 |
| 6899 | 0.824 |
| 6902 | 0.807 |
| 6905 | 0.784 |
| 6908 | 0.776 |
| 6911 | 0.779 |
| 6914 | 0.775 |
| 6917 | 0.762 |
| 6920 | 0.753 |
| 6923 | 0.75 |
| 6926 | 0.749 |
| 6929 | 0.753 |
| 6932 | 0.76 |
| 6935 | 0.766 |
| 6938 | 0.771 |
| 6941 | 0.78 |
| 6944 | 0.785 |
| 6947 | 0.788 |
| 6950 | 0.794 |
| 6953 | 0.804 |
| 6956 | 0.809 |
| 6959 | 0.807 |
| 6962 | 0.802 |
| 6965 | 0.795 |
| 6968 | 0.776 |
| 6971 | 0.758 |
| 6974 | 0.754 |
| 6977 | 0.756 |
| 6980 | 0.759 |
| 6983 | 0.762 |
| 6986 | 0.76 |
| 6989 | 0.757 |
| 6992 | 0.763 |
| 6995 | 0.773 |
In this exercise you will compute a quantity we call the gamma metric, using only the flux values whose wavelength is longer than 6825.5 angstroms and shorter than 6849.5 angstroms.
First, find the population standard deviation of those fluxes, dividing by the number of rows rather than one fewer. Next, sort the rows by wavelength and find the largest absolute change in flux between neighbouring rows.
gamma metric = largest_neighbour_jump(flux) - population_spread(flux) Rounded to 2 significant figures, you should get 0.0058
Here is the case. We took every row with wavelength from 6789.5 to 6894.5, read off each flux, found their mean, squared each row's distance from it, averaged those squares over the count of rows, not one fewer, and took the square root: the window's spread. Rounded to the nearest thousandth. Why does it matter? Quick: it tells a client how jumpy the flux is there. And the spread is 0.016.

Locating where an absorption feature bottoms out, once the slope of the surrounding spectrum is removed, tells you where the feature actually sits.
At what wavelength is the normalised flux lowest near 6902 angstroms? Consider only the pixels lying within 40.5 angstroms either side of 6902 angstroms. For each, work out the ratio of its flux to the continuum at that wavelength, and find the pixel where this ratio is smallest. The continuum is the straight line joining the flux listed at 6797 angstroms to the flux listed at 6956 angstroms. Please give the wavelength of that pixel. 6926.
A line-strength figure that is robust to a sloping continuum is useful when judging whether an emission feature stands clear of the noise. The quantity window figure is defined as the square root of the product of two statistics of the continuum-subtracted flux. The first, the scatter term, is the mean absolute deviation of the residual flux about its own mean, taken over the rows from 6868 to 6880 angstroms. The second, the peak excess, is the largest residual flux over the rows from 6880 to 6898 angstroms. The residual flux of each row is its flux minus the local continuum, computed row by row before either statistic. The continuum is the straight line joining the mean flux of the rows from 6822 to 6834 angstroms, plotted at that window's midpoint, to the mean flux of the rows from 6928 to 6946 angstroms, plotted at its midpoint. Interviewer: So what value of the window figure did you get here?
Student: 0.0173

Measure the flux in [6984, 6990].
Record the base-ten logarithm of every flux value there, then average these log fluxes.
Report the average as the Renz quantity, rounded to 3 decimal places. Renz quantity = -0.120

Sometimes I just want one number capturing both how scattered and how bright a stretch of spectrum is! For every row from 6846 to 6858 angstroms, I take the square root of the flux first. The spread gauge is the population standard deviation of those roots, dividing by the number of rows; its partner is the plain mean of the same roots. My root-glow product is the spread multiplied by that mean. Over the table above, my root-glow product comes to 0.0019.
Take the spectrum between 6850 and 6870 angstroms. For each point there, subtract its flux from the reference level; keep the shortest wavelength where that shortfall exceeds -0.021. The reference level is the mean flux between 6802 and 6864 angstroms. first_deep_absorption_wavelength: 6851 angstroms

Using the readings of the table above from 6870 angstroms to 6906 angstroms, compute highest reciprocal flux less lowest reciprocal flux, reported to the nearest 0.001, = 0.099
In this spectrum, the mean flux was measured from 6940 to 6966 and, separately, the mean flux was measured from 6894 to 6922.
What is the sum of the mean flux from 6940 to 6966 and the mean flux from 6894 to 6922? 1.58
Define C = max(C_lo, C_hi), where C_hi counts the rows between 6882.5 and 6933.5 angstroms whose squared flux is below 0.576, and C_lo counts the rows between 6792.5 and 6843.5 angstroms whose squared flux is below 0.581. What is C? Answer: 16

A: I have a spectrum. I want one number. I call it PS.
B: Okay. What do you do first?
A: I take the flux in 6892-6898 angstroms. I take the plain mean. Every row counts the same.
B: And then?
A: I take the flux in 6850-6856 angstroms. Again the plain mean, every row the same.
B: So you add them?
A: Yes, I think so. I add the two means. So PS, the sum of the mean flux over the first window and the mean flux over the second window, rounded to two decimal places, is 1.57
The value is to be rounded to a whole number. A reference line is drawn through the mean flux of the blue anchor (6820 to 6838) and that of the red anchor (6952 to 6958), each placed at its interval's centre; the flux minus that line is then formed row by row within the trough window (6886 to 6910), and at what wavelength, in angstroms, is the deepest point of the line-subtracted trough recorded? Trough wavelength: 6908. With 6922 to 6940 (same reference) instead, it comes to 6926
